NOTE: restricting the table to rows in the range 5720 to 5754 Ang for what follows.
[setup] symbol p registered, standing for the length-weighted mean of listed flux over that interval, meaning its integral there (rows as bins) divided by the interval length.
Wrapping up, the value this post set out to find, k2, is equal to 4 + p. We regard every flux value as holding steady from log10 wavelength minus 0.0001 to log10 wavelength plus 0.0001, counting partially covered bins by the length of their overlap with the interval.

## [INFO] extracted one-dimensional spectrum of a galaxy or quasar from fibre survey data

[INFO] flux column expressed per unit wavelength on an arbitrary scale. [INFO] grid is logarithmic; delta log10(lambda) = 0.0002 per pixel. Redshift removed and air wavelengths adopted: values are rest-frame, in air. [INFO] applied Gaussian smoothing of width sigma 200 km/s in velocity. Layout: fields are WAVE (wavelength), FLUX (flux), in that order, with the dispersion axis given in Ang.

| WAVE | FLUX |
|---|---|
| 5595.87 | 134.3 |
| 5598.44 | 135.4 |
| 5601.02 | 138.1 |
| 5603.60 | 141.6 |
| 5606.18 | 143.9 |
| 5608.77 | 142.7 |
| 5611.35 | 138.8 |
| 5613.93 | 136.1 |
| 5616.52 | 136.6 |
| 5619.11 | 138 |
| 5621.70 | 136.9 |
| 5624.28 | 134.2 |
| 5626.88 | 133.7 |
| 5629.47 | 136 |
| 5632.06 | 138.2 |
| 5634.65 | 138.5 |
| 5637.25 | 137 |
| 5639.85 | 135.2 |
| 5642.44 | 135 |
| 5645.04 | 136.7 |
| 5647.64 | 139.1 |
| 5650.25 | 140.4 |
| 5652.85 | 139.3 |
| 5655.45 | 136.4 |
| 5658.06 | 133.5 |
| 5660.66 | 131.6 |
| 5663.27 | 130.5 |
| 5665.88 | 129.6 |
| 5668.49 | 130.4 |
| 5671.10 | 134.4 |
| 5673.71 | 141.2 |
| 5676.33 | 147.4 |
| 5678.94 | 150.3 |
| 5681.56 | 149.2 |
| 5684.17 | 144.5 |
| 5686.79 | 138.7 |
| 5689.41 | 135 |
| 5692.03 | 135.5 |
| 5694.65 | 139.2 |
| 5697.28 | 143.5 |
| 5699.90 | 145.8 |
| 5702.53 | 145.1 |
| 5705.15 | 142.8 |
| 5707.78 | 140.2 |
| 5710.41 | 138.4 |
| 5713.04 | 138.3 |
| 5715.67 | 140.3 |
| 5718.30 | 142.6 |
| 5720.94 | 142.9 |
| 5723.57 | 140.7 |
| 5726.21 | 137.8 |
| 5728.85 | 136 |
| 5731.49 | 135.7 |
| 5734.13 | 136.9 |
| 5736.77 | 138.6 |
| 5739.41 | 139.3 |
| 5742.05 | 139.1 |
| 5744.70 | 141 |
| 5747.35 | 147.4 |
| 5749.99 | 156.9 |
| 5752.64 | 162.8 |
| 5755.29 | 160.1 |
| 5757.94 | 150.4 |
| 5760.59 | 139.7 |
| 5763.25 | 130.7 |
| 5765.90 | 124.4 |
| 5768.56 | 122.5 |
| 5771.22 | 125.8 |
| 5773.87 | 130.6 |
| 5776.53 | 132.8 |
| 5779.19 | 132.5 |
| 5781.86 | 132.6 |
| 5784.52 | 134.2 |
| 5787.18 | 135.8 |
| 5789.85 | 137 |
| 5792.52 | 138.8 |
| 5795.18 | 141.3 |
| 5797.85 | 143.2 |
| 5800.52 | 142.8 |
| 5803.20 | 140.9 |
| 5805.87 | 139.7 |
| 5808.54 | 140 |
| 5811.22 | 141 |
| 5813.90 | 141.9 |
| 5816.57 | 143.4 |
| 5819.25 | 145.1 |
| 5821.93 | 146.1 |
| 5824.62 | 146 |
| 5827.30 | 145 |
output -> 147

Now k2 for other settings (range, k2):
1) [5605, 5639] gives 142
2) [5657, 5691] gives 142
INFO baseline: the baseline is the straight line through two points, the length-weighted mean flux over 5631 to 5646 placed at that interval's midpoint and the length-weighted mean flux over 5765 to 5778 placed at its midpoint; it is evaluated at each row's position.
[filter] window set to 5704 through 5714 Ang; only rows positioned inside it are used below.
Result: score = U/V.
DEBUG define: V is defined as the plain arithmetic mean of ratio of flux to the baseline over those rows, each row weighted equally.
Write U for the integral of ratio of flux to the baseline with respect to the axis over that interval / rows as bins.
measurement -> 10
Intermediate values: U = 10.6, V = 1.06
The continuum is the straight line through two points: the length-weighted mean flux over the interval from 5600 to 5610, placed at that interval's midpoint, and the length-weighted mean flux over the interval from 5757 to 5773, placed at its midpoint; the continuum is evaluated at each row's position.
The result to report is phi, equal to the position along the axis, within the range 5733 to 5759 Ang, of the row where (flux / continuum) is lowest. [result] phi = 5734.13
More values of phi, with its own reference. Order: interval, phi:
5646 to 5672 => 5665.88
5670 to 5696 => 5671.10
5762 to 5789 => 5768.56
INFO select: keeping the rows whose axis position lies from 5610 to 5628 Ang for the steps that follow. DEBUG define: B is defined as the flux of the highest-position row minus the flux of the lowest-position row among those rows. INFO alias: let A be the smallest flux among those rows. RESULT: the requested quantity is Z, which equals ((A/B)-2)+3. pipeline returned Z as -25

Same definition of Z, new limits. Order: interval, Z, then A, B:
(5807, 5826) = 24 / 140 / 6.0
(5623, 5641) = 135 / 133.7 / 1.0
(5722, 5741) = -96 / 135.7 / -1.4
